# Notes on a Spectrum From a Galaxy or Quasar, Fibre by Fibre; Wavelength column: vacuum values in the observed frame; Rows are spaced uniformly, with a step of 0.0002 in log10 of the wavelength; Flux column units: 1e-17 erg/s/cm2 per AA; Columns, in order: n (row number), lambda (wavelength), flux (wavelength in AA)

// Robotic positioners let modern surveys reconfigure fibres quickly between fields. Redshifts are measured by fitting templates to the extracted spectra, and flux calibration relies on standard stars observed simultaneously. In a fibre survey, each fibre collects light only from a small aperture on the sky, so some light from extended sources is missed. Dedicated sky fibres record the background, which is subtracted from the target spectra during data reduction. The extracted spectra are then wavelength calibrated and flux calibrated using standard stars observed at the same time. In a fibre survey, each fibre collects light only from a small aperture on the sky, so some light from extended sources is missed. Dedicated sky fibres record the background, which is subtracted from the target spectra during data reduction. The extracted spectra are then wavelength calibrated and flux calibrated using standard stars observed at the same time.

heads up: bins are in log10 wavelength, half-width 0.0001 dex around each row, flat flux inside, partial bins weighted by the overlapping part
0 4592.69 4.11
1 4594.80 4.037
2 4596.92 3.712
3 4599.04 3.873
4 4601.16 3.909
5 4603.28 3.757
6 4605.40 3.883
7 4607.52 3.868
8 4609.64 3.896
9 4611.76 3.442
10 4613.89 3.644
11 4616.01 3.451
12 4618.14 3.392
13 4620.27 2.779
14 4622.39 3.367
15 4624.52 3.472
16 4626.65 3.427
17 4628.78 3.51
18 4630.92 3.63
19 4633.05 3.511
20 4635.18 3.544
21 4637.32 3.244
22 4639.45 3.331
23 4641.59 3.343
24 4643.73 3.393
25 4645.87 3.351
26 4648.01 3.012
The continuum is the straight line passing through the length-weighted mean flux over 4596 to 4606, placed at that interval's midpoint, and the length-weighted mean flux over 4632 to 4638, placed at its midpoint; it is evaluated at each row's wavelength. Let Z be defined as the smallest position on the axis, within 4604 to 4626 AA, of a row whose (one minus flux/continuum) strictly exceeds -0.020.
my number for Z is 4611.76 AA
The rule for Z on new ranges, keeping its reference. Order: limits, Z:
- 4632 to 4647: 4633.05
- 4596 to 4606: 4596.92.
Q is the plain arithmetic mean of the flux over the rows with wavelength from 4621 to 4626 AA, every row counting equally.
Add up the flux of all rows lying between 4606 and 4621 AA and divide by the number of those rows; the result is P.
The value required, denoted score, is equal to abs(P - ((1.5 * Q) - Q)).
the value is 1.79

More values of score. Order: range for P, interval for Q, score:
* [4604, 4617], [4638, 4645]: 2.02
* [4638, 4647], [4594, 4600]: 1.42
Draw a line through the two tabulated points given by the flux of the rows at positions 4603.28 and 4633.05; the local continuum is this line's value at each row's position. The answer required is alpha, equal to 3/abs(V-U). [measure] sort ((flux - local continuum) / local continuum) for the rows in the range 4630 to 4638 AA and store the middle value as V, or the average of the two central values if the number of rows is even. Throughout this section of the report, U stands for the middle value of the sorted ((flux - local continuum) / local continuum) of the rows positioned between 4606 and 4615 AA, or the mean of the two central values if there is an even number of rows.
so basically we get 336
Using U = 0.016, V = 0.007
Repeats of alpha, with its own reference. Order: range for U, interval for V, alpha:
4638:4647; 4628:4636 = 102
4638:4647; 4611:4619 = 78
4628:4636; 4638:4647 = 102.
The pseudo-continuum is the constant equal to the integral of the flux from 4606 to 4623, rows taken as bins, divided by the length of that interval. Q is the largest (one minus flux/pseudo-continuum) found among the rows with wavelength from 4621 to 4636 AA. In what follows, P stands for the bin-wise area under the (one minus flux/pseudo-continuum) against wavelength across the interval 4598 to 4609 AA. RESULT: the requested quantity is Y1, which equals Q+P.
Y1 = -1.11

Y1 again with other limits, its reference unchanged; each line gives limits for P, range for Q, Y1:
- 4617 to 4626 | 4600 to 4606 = 0.53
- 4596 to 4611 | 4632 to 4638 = -1.39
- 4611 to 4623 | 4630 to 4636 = 0.52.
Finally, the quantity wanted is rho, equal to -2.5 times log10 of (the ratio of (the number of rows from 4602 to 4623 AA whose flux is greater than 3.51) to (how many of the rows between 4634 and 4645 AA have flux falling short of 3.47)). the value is -0.2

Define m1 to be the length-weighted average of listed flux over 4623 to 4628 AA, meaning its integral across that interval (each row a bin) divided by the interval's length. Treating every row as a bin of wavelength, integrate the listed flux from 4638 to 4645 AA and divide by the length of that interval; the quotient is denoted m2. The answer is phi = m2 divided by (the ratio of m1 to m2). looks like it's 3.26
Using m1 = 3.45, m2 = 3.35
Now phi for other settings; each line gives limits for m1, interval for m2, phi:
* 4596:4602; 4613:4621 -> 2.90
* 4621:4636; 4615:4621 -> 2.99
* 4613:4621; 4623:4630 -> 3.60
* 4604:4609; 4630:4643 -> 3.04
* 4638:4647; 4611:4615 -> 3.76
